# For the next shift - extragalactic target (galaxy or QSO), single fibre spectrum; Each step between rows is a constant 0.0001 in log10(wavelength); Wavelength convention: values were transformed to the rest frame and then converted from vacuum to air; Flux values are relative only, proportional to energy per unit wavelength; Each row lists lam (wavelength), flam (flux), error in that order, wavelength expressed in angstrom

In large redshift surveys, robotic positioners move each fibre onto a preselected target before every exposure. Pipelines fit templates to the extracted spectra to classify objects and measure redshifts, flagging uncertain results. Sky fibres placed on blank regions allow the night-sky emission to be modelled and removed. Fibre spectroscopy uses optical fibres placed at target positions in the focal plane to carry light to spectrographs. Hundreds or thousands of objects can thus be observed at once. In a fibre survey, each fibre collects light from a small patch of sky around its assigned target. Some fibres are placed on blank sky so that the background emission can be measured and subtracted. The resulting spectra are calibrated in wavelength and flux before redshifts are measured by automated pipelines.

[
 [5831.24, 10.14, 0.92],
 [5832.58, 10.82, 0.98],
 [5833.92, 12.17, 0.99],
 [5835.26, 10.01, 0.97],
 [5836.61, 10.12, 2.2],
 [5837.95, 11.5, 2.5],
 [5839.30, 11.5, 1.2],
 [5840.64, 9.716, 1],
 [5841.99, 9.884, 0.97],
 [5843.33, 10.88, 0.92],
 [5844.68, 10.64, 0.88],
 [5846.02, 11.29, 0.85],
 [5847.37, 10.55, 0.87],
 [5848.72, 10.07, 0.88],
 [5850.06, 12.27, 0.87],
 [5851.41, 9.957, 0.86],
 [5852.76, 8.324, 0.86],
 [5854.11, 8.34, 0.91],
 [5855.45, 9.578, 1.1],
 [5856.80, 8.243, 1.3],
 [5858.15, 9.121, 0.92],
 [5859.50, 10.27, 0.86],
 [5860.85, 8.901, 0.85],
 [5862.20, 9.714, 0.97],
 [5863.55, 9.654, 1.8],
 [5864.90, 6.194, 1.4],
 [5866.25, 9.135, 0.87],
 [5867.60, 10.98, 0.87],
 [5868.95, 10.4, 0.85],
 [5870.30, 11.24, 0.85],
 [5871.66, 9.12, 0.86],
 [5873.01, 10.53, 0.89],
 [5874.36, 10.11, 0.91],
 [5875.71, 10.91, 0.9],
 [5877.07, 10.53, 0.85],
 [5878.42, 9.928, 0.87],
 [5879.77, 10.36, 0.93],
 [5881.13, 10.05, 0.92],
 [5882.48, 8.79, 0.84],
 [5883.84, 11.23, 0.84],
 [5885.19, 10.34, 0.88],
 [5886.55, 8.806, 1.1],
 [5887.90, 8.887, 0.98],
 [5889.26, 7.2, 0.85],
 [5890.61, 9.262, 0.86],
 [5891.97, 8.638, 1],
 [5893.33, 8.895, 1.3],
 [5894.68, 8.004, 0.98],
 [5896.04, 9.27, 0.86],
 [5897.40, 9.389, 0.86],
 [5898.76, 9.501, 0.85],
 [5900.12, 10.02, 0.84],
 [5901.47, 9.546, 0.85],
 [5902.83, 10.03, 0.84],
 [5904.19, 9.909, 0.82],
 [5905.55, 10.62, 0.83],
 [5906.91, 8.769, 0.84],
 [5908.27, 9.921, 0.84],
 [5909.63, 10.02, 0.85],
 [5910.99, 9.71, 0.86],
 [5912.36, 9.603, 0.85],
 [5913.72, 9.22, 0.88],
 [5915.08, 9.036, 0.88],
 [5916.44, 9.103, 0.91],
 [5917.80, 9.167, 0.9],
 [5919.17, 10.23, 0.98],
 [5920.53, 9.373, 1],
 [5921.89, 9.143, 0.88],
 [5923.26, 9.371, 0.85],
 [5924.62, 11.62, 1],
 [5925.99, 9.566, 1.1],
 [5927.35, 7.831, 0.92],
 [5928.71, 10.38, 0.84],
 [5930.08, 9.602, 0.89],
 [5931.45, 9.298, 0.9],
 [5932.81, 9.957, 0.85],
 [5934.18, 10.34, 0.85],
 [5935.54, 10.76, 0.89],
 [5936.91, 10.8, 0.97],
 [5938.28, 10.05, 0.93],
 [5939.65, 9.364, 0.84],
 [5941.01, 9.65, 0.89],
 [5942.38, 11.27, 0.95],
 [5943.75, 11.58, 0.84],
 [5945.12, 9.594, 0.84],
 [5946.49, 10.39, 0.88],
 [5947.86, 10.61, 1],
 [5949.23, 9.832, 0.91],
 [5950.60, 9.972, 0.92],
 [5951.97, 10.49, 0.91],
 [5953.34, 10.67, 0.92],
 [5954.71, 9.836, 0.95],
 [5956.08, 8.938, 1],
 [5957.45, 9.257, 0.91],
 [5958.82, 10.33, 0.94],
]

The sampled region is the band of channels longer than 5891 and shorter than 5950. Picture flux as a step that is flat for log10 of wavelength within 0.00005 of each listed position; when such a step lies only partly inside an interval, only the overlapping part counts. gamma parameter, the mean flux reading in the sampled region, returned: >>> 9.7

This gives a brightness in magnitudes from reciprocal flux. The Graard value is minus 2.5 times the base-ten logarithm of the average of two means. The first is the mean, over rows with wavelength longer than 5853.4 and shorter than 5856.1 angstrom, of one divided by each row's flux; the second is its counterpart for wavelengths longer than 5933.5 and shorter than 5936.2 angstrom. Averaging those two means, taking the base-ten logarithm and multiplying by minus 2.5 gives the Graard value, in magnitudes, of 2.46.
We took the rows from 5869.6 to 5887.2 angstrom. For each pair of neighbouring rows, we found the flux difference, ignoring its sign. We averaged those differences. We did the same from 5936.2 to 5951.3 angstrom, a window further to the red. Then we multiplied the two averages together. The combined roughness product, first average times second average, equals 0.8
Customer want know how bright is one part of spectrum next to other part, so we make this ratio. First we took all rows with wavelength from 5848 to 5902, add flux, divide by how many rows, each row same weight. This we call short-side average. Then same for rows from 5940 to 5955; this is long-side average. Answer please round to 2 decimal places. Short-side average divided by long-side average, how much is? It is 0.92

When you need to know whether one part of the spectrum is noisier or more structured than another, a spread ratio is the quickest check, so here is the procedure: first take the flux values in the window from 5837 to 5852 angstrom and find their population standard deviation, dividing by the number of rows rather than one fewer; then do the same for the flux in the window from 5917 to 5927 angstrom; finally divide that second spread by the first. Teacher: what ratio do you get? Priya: 1.05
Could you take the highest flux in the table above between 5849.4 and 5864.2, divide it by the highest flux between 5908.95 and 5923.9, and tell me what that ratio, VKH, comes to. 1.2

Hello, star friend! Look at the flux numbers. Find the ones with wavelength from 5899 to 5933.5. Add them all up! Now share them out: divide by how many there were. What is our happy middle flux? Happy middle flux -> 9.6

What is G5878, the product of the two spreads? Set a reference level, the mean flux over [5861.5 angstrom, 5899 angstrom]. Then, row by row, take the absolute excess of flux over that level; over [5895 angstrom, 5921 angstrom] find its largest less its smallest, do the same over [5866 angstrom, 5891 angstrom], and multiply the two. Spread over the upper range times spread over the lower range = 2.2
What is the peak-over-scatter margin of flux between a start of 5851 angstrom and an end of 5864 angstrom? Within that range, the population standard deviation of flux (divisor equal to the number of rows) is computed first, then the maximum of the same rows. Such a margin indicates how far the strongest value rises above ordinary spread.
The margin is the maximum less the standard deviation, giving 9.6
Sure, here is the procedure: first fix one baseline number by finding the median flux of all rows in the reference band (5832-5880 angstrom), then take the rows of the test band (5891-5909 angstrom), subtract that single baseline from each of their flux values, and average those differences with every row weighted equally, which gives -0.69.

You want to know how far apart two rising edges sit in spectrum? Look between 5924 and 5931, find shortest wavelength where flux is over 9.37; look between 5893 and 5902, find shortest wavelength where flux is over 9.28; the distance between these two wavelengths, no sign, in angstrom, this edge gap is 27.2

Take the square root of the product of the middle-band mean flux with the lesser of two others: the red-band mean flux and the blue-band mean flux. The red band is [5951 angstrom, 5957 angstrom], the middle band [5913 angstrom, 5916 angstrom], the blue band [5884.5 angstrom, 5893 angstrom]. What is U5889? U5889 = 9.0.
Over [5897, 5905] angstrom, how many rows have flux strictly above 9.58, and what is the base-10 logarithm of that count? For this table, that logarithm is 0.48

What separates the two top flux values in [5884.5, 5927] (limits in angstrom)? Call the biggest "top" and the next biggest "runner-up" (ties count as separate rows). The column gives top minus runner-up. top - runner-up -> 1.00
